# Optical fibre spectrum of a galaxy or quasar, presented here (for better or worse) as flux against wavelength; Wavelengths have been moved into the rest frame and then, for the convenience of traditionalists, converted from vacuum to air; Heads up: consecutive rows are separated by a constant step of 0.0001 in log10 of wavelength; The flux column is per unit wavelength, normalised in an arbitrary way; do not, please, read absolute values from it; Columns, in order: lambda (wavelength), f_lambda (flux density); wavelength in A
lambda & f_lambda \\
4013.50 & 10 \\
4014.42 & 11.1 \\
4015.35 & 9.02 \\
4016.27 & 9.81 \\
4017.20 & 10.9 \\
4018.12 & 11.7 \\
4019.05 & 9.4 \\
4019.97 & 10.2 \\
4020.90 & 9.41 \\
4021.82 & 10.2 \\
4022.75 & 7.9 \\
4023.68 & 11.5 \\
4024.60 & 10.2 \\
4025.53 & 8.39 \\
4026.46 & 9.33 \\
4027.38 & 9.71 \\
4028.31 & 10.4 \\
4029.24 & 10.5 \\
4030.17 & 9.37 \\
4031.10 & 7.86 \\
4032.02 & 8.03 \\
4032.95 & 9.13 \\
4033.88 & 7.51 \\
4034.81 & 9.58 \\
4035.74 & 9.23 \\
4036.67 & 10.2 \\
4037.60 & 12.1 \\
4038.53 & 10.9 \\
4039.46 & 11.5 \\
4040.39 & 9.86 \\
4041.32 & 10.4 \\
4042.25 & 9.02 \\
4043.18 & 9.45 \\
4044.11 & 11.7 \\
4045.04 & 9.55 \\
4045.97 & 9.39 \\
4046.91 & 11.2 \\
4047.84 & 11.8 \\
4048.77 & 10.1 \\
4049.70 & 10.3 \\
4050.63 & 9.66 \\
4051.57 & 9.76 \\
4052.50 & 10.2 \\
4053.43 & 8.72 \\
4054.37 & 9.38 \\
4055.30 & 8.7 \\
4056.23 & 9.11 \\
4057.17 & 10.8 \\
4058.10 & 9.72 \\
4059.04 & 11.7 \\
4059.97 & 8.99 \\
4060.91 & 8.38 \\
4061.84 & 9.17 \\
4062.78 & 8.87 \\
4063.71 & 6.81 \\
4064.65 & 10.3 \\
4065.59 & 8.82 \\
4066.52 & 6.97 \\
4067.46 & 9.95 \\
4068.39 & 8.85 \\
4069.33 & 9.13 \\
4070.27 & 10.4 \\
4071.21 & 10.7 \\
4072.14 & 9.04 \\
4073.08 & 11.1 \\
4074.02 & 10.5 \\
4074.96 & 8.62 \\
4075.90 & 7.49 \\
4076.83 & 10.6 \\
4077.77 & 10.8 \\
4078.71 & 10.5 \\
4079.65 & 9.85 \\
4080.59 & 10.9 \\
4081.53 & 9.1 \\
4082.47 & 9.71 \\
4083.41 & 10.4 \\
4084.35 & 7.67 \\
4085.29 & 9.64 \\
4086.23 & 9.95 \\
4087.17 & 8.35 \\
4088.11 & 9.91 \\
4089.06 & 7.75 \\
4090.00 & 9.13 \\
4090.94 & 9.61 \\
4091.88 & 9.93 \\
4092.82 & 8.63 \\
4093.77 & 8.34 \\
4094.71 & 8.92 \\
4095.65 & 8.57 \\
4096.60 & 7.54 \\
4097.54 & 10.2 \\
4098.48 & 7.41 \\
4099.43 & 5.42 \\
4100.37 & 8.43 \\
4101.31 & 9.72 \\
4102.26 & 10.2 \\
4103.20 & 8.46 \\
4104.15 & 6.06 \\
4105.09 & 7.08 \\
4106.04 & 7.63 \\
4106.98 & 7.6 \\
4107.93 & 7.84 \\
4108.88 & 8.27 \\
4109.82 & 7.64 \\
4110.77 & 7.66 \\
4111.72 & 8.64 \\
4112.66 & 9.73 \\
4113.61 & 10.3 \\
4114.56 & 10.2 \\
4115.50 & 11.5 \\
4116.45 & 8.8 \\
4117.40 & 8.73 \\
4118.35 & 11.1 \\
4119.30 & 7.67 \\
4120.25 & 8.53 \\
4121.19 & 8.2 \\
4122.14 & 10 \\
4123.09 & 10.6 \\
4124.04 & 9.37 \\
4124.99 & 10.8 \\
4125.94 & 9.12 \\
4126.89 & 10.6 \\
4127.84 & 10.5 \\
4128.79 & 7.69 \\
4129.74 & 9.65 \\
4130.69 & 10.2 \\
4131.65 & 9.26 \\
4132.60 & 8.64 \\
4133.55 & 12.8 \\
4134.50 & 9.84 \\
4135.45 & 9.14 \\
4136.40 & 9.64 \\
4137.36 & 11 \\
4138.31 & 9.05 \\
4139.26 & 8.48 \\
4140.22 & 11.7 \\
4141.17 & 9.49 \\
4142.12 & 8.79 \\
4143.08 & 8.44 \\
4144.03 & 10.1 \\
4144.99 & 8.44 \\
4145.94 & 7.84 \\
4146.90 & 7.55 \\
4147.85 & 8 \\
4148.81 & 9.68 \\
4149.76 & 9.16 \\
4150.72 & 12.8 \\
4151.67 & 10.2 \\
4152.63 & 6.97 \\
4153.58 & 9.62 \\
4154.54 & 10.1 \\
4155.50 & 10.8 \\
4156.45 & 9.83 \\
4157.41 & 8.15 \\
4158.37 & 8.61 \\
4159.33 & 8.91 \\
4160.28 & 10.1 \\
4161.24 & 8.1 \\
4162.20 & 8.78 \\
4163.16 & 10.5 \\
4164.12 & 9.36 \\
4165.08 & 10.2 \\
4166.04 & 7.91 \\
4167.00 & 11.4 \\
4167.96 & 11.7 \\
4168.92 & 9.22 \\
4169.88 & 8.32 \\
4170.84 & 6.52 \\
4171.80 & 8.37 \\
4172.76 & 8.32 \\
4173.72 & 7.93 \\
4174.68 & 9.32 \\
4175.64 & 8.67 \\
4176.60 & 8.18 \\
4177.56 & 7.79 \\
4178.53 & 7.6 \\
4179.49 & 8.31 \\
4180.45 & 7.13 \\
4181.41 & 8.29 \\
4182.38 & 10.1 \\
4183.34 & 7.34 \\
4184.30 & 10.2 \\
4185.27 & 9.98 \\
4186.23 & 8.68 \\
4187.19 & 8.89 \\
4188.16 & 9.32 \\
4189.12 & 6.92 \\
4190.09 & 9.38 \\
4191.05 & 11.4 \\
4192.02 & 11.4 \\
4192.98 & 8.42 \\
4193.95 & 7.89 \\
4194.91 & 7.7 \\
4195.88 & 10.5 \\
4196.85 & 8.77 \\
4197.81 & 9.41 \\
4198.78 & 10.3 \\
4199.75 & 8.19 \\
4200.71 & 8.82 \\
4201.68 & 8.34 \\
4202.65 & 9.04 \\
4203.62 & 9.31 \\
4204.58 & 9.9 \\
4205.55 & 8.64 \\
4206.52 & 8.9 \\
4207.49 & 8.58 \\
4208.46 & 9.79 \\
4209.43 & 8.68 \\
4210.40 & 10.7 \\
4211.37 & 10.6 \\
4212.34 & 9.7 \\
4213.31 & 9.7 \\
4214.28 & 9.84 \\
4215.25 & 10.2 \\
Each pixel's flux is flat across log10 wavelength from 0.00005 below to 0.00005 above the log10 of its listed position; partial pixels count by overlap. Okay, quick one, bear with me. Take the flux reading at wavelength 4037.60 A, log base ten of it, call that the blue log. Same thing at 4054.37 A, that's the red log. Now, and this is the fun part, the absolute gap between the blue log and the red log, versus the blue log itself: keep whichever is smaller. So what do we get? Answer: 0.11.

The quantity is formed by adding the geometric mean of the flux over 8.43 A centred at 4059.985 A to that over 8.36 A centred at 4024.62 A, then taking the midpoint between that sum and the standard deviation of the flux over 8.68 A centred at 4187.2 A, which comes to 10.1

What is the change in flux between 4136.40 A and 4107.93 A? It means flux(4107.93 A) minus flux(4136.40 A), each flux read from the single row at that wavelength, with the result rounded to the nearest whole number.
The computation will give -2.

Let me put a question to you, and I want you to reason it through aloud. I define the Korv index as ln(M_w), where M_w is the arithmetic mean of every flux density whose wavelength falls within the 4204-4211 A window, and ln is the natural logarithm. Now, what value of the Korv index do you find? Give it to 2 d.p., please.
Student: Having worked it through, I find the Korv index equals 2.23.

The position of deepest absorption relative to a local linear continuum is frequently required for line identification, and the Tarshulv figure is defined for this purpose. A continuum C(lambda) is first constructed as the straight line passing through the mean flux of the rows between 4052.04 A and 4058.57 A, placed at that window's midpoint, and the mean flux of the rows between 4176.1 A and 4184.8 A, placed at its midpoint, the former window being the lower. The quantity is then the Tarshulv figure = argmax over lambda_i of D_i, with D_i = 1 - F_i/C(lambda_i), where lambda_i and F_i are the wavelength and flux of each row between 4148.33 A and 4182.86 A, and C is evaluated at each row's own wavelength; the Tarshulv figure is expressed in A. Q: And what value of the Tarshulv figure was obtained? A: 4170.84 A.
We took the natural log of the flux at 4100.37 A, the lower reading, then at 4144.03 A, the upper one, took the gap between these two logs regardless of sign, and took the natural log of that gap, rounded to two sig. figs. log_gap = -1.7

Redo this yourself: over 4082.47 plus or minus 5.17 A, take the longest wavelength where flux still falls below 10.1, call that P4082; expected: 4087.17 A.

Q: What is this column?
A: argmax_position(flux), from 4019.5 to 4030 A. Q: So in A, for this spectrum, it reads 4023.68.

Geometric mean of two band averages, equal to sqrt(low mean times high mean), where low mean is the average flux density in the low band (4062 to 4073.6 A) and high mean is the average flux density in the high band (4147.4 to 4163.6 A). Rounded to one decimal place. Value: 9.3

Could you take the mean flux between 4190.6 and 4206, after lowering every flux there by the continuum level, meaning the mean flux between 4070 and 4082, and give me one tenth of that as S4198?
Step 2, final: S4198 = -0.072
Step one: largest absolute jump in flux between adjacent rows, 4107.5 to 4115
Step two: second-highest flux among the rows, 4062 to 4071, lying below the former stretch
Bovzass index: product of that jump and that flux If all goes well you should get 11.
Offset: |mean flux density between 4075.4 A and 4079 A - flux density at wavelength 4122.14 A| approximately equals 0.2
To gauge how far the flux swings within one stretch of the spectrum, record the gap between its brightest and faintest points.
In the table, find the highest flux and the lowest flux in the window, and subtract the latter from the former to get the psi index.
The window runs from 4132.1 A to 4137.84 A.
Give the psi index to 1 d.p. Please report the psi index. 4.2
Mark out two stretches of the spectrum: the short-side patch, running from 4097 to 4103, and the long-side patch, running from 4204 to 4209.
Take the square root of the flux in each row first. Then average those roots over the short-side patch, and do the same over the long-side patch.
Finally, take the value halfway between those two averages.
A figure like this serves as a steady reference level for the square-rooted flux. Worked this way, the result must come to 2.97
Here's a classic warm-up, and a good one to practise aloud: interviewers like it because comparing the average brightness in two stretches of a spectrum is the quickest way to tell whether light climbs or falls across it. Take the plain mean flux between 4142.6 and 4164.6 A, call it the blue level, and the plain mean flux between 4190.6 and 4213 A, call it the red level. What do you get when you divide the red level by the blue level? 1.014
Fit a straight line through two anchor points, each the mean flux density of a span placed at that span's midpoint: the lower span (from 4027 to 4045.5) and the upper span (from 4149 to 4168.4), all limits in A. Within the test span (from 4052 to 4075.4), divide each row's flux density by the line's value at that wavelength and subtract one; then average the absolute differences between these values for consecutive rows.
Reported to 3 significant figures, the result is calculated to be 0.142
